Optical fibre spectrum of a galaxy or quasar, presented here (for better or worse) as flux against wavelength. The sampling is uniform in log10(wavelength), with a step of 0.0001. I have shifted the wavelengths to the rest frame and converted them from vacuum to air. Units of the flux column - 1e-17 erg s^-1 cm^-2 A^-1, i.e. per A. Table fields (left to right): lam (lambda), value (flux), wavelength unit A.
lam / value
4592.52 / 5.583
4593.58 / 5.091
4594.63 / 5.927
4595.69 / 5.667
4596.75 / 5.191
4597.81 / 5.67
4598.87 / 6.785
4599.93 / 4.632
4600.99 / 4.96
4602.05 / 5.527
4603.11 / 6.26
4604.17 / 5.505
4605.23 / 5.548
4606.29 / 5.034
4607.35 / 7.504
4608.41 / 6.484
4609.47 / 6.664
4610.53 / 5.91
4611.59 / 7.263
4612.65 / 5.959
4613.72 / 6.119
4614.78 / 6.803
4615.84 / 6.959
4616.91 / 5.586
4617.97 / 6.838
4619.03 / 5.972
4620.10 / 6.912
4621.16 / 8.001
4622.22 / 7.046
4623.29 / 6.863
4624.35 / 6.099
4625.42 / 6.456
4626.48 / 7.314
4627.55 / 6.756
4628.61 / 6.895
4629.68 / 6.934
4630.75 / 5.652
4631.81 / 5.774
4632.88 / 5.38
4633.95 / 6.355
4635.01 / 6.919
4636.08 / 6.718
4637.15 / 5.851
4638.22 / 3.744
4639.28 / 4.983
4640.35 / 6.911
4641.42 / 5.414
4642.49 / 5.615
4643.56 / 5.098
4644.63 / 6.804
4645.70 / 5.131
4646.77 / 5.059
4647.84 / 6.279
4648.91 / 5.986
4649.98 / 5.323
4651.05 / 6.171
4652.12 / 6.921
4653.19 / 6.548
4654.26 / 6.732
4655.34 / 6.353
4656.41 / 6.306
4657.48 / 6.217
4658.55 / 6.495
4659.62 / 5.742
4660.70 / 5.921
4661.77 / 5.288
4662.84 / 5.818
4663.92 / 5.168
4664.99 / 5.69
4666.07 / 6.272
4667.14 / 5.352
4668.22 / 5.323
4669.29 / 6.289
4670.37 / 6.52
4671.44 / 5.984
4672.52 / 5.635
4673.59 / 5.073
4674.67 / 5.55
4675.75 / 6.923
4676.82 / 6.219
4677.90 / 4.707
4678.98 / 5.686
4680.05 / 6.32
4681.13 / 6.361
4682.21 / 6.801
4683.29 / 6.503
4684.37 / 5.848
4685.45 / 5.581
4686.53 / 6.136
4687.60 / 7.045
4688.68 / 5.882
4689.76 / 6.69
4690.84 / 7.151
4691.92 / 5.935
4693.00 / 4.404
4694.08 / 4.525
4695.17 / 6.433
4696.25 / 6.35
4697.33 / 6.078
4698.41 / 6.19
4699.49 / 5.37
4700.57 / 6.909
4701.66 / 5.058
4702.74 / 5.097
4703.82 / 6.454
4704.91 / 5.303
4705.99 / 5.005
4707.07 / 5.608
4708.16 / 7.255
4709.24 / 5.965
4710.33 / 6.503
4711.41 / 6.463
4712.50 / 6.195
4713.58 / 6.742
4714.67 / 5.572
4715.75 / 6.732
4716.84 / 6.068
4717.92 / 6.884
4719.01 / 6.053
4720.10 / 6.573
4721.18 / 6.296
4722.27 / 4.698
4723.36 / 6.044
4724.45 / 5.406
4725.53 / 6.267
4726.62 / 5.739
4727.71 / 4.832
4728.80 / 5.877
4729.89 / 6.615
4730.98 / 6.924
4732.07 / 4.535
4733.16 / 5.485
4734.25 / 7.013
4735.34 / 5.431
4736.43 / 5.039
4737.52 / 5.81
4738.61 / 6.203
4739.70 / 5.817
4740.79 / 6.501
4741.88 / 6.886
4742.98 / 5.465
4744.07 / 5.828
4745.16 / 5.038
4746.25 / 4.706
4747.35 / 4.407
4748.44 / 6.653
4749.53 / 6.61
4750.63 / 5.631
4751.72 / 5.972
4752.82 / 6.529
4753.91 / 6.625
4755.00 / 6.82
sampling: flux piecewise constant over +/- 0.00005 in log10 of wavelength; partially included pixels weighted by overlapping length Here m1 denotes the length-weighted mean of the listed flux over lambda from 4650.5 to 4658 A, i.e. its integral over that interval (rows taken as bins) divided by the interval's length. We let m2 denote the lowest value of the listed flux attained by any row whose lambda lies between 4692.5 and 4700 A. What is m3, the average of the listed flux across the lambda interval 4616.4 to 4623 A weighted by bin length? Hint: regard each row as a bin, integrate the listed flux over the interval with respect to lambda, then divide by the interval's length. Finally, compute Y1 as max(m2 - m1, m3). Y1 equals 6.7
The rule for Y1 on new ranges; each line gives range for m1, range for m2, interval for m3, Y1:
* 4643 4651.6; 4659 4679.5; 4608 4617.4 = 6.4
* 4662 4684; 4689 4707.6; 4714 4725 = 6.0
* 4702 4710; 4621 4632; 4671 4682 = 5.9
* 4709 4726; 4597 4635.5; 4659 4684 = 5.9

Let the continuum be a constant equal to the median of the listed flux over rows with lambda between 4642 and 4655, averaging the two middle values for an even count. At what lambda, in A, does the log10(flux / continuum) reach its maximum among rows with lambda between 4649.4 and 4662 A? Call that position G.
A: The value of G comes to 4652.12 A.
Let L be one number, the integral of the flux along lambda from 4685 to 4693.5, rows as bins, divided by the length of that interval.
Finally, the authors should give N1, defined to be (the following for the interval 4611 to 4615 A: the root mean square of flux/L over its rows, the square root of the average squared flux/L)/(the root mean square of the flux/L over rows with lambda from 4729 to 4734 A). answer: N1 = 1.10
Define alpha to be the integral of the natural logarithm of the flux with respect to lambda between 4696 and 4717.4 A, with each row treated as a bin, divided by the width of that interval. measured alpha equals 1.79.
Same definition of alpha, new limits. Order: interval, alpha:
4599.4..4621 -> 1.81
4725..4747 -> 1.75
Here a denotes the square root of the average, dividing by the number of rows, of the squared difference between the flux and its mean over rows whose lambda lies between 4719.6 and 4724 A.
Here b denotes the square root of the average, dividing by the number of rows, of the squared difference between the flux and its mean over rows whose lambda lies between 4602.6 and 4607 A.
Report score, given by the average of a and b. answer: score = 0.58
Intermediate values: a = 0.7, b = 0.44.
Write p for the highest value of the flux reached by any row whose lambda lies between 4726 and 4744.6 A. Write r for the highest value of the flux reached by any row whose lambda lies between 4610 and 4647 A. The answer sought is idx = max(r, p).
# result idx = 8.0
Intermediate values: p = 7.013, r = 8.001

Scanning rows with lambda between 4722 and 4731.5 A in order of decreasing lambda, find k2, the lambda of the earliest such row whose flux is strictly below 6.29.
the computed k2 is 4728.80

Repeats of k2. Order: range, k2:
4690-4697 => 4694.08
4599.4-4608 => 4606.29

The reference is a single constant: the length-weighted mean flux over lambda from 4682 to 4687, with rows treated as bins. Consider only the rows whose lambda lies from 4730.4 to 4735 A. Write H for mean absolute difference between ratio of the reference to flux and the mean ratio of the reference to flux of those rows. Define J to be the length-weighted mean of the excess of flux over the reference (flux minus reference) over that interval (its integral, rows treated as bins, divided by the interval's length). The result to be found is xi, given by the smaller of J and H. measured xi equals -0.16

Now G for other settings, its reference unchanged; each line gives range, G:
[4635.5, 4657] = 4652.12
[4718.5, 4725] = 4720.10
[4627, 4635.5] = 4629.68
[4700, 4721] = 4708.16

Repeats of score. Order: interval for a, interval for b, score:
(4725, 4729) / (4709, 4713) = 0.37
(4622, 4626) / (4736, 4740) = 0.39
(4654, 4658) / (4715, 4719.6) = 0.29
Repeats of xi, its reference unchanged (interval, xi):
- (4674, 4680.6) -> -0.24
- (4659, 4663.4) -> -0.42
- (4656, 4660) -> 0.04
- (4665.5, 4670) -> -0.29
